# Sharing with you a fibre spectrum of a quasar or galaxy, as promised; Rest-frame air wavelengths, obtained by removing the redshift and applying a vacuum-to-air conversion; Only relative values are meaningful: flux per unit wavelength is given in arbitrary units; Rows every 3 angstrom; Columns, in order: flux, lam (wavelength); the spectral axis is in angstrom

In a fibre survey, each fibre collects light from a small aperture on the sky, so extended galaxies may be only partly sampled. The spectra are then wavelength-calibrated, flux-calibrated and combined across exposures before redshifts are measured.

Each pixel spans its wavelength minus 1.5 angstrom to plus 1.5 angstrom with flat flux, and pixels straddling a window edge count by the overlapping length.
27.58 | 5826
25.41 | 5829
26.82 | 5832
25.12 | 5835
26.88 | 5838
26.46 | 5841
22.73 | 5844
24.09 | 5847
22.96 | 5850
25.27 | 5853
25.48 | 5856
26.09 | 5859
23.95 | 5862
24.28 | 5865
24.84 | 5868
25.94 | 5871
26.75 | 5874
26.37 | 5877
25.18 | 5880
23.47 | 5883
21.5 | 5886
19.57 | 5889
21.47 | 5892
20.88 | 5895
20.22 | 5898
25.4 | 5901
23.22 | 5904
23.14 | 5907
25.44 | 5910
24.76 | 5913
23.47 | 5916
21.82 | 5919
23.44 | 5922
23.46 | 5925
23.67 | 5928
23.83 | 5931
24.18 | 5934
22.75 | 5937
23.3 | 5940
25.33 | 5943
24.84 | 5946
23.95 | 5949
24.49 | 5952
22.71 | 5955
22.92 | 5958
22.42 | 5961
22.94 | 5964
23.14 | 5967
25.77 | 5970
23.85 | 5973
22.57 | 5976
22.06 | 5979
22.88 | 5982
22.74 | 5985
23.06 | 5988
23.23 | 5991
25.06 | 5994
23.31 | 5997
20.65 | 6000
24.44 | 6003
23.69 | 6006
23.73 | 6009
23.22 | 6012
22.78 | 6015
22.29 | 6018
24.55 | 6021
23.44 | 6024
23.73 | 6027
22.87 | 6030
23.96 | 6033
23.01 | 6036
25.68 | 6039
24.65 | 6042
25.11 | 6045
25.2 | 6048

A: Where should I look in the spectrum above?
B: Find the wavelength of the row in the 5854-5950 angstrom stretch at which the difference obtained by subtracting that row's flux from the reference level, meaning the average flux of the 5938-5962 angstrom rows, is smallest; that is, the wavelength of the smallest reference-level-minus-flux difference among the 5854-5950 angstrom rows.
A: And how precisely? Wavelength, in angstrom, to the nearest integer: 5874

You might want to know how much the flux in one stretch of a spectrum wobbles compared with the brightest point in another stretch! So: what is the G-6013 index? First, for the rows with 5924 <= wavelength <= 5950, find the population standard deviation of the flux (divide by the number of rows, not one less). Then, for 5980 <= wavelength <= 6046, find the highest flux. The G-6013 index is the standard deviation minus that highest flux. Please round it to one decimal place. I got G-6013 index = -24.9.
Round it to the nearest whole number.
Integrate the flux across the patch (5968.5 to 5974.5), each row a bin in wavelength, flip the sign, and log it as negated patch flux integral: -149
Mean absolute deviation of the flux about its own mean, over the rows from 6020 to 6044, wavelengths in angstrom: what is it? 0.73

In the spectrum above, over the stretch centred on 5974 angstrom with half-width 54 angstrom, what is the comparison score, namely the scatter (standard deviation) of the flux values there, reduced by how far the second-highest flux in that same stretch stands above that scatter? -23.4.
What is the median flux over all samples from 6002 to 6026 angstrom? 23.6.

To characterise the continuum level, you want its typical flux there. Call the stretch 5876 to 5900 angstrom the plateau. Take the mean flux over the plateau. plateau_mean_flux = 22.3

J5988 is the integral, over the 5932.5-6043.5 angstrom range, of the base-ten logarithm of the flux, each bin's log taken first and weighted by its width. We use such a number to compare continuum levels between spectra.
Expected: 152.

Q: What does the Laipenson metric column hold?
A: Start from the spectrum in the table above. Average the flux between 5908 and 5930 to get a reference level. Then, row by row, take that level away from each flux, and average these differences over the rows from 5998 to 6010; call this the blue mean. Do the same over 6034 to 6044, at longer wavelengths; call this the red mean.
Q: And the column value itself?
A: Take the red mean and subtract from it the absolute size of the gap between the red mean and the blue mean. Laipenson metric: -0.6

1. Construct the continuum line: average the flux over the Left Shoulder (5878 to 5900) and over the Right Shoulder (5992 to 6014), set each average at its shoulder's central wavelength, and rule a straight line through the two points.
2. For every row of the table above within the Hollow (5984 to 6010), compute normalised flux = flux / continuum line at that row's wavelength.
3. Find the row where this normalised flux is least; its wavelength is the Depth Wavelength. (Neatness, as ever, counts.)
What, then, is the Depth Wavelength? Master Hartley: 6000 angstrom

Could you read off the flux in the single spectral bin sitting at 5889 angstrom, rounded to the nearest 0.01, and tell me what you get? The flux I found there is 19.57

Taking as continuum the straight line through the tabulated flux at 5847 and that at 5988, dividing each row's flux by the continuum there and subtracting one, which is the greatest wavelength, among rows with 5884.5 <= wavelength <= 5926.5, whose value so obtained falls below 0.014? 5925 angstrom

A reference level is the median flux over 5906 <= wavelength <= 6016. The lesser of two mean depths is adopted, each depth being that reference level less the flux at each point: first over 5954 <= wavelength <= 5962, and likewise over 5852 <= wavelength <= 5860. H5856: -2.3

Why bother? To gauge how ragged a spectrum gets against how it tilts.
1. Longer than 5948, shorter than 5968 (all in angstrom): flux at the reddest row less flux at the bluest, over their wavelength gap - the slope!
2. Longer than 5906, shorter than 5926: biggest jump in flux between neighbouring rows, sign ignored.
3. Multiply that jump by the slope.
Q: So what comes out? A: -0.10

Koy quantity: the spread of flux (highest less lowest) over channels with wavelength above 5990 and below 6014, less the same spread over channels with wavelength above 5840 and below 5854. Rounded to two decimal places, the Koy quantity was 0.68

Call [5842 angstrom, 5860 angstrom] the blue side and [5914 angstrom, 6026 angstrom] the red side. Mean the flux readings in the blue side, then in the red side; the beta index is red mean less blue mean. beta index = -1.03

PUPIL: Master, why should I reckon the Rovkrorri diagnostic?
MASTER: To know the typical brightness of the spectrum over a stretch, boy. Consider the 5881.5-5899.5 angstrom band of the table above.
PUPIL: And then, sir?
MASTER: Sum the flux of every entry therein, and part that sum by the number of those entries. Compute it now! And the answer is 21.2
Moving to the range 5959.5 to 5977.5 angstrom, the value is 23.4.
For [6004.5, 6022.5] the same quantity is 23.4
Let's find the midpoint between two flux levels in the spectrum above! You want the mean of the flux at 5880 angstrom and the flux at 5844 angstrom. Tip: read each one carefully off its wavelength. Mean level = 24.0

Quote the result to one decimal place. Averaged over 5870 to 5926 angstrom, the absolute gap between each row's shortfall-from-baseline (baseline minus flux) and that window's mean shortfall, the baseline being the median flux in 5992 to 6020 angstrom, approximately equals 1.7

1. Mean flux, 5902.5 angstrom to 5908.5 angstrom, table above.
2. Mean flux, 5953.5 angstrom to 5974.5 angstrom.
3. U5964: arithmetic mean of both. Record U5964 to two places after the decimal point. 23.29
